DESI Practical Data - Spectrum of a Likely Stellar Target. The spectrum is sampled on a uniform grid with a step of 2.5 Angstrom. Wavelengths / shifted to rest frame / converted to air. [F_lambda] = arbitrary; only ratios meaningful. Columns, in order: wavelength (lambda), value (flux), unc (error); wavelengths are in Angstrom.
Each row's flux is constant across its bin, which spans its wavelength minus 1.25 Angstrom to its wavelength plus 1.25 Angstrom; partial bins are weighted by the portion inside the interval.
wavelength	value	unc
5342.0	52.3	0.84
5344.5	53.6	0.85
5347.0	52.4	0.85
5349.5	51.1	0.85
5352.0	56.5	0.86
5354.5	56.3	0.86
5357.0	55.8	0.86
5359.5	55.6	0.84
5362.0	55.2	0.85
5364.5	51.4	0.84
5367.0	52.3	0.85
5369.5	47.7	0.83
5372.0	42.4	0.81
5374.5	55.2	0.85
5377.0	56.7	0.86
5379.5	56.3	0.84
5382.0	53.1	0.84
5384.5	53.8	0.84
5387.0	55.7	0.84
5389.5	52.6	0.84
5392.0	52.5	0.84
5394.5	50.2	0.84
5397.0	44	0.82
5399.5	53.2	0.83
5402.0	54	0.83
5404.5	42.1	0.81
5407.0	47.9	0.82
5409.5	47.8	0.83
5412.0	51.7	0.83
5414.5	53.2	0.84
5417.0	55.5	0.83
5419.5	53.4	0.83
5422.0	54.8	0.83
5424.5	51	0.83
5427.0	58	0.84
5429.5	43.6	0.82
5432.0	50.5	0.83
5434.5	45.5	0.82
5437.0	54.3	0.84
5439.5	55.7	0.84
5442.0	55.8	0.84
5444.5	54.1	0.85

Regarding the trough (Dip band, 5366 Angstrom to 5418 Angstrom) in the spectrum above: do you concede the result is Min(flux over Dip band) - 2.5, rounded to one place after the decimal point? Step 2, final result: 39.6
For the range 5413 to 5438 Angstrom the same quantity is 41.1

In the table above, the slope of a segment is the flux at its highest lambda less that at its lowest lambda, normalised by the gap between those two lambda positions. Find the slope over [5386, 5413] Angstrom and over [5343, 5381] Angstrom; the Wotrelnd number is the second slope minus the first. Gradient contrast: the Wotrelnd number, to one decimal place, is 0.2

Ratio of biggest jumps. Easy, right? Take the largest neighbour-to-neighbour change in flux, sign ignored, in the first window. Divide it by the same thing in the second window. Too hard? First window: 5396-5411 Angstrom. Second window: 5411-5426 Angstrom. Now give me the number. 3.1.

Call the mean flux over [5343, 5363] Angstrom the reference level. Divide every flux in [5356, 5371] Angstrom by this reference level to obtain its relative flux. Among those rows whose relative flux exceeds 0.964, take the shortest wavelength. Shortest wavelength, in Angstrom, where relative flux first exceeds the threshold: 5357.0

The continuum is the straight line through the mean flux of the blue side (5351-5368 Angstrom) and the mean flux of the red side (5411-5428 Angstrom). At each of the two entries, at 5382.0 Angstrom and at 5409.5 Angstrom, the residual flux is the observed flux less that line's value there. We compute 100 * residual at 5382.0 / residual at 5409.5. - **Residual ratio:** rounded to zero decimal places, 21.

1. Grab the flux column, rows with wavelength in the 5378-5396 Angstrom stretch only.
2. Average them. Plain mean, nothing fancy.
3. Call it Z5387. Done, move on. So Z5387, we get 53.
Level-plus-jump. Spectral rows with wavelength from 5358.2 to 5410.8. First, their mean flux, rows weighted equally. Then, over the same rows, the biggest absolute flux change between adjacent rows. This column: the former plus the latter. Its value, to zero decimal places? 64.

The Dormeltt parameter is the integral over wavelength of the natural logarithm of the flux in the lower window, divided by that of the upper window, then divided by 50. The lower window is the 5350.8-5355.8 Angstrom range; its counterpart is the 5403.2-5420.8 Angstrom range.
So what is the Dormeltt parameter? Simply 0.006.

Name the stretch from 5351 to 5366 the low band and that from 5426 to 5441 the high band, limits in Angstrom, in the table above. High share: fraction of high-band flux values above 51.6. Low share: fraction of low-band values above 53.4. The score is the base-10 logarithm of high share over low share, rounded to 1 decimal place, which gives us -0.2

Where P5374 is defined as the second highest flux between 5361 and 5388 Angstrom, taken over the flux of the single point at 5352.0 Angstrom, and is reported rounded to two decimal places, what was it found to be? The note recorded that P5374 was 1.00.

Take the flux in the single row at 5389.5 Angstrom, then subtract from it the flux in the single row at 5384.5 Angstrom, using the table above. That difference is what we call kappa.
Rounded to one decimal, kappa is -1.2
